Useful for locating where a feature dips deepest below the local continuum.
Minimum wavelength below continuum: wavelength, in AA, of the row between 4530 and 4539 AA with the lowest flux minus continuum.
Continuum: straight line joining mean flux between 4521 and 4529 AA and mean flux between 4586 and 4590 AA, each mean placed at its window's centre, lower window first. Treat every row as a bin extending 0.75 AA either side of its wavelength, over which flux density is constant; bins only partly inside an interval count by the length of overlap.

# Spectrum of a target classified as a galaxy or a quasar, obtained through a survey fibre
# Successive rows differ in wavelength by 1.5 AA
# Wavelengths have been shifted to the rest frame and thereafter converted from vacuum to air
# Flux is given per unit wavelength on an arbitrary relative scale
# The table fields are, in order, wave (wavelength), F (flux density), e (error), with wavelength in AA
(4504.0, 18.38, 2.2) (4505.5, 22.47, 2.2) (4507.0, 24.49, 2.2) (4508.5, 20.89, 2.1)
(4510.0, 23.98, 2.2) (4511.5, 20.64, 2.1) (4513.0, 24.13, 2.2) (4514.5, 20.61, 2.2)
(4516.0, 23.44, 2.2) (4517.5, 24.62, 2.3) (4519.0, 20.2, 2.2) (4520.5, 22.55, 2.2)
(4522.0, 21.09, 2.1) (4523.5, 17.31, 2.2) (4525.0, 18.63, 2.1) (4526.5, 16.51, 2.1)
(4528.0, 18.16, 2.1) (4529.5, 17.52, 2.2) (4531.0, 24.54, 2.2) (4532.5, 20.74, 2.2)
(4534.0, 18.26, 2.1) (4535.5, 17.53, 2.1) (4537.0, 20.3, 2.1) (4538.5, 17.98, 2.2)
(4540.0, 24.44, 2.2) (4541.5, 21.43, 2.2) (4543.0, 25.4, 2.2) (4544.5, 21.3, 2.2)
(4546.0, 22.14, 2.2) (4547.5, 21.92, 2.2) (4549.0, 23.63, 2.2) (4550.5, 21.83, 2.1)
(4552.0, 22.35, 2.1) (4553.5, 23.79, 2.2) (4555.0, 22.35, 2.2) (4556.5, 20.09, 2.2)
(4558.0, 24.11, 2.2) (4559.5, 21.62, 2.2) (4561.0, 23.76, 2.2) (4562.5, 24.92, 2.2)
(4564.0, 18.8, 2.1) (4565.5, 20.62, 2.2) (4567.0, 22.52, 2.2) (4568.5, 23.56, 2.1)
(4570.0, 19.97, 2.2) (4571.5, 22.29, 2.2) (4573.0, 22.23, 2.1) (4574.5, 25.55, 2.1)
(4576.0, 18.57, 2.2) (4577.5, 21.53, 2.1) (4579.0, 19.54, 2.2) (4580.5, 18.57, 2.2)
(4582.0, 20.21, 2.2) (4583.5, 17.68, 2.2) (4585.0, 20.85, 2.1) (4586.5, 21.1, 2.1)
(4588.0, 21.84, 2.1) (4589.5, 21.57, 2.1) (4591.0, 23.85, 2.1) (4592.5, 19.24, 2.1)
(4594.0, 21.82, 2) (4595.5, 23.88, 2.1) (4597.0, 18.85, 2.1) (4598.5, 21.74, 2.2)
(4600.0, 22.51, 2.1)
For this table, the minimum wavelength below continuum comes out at 4535.5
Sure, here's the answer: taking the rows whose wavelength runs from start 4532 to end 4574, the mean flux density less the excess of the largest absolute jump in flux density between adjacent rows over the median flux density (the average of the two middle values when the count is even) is 37.4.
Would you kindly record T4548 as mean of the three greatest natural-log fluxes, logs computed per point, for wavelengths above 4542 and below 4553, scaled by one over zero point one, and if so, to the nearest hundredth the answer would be 31.68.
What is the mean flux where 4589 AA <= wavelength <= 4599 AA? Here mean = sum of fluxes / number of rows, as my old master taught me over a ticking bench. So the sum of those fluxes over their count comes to 21.6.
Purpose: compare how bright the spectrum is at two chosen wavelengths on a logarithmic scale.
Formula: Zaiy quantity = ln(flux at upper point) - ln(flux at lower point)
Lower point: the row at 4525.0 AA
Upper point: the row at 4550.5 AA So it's 0.16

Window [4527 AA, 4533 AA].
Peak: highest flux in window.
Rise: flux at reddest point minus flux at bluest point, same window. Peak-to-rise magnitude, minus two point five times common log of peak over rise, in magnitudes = -2.4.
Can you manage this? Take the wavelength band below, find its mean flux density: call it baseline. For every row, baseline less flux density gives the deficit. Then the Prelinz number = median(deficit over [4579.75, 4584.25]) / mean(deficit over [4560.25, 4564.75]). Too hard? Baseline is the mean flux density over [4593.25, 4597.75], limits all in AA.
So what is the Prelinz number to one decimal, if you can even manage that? -3.0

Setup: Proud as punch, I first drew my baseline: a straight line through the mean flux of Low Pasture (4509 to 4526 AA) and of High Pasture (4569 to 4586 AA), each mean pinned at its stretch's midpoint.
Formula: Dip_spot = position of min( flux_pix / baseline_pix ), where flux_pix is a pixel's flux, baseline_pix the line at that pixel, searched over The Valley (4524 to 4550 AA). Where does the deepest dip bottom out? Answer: 4526.5 AA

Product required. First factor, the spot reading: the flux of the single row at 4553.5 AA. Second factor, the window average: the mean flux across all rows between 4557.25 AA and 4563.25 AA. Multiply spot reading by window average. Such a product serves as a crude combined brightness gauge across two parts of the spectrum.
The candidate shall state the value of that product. 562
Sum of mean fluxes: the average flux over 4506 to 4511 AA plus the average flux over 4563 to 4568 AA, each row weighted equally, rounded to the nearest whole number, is 44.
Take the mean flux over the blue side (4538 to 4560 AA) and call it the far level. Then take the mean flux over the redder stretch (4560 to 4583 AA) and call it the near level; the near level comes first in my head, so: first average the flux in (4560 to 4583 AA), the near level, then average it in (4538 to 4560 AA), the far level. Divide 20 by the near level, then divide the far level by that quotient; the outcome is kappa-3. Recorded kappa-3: 24.0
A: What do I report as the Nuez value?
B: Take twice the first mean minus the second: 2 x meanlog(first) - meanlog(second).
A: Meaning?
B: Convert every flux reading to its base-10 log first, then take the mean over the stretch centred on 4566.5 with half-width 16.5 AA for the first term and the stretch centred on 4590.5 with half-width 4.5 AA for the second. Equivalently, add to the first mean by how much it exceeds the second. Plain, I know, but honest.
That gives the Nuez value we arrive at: 1.34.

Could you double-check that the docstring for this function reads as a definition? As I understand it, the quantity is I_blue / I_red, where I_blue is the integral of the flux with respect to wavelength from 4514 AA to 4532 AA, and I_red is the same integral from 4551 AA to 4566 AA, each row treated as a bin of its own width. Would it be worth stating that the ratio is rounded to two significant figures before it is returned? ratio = 1.1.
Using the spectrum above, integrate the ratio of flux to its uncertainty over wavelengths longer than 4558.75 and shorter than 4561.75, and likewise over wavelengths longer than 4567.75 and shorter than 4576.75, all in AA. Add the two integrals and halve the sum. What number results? 62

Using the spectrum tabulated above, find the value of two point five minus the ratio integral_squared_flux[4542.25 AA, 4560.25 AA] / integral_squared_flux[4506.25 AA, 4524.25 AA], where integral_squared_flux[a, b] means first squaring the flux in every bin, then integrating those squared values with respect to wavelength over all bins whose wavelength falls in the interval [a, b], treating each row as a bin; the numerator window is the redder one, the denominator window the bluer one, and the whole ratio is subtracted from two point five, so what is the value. 1.46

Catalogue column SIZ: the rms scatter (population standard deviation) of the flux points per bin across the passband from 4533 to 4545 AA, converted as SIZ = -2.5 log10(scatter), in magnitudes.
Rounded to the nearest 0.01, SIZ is -1.10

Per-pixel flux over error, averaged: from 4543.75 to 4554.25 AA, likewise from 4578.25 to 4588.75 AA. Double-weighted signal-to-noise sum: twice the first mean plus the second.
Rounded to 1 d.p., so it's 29.9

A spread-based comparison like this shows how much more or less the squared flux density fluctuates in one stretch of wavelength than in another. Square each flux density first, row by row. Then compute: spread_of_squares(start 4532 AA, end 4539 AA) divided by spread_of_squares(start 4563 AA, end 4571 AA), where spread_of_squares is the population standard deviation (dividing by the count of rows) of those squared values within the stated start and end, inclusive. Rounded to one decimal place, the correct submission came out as 0.7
